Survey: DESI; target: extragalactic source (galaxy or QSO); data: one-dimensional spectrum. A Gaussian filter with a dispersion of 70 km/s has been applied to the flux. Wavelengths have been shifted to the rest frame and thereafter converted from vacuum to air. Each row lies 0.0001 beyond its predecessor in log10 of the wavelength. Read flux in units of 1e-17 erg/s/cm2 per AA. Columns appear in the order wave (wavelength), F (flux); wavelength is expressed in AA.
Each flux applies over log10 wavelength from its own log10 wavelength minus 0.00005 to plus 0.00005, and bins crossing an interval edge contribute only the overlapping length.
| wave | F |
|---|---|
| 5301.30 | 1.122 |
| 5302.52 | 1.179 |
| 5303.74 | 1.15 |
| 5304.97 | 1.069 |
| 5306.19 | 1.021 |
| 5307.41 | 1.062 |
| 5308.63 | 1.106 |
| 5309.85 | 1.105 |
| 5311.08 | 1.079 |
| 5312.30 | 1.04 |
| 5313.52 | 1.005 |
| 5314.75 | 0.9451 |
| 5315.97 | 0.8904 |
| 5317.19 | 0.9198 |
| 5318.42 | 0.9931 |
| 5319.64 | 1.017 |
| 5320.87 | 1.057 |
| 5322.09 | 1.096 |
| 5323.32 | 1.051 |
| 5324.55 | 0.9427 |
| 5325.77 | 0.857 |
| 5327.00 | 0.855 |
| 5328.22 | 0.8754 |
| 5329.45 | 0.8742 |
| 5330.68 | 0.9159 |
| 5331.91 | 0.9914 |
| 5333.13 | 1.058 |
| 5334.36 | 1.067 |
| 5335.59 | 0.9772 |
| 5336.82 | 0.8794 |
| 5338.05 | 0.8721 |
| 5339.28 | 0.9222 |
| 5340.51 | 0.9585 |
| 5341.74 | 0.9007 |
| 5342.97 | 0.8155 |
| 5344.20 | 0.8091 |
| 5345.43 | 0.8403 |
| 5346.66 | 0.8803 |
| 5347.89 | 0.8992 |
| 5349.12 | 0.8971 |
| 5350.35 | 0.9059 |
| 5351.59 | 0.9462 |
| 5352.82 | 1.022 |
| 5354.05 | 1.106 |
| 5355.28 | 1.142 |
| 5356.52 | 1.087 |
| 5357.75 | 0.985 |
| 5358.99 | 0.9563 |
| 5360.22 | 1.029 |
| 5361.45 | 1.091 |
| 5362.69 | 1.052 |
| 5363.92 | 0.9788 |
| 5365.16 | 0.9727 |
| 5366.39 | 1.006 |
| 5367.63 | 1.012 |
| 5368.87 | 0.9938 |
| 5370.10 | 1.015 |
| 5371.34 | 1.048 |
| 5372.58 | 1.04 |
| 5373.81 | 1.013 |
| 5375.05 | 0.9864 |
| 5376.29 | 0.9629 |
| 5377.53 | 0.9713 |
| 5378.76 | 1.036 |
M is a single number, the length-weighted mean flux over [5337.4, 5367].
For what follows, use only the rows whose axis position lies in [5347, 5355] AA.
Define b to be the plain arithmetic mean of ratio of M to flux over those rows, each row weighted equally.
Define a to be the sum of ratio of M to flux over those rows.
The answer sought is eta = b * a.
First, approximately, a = 6.0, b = 1.00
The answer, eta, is 6.1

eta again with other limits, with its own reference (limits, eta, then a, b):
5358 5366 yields 5.4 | 5.7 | 0.95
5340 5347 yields 7.4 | 6.7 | 1.11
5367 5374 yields 5.3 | 5.7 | 0.94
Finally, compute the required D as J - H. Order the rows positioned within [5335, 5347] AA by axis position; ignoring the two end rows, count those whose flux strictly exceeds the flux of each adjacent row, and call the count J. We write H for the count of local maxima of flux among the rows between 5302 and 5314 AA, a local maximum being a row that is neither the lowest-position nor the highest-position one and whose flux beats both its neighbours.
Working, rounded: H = 1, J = 1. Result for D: 0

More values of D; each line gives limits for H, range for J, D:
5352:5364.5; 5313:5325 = -1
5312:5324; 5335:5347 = 0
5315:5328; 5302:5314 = 0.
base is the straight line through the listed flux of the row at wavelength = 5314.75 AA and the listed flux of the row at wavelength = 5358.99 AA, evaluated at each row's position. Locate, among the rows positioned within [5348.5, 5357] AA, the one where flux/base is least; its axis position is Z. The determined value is 5349.12 AA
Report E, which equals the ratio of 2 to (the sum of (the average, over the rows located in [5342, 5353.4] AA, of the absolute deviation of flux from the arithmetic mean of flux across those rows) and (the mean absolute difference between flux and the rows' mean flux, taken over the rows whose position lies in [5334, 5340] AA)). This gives 18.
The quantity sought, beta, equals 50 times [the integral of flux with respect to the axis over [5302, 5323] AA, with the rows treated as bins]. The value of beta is 1095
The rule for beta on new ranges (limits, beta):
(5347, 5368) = 1054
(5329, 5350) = 961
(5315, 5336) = 1015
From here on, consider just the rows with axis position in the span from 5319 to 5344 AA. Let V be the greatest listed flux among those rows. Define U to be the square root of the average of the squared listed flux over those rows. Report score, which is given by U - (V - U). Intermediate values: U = 0.95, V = 1.096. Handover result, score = 0.81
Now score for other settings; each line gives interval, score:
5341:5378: 0.82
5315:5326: 0.87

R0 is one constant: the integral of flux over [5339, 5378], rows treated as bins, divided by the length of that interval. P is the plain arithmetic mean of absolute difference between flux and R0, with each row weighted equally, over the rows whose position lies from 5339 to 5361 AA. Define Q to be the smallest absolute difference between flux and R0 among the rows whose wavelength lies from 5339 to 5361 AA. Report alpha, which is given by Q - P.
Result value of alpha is -0.08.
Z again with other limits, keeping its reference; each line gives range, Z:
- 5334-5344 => 5342.97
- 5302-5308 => 5306.19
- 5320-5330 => 5327.00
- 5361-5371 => 5365.16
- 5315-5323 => 5315.97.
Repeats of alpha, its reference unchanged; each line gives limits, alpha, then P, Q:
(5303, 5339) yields -0.08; 0.079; 0.0003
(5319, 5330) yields -0.05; 0.088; 0.0342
